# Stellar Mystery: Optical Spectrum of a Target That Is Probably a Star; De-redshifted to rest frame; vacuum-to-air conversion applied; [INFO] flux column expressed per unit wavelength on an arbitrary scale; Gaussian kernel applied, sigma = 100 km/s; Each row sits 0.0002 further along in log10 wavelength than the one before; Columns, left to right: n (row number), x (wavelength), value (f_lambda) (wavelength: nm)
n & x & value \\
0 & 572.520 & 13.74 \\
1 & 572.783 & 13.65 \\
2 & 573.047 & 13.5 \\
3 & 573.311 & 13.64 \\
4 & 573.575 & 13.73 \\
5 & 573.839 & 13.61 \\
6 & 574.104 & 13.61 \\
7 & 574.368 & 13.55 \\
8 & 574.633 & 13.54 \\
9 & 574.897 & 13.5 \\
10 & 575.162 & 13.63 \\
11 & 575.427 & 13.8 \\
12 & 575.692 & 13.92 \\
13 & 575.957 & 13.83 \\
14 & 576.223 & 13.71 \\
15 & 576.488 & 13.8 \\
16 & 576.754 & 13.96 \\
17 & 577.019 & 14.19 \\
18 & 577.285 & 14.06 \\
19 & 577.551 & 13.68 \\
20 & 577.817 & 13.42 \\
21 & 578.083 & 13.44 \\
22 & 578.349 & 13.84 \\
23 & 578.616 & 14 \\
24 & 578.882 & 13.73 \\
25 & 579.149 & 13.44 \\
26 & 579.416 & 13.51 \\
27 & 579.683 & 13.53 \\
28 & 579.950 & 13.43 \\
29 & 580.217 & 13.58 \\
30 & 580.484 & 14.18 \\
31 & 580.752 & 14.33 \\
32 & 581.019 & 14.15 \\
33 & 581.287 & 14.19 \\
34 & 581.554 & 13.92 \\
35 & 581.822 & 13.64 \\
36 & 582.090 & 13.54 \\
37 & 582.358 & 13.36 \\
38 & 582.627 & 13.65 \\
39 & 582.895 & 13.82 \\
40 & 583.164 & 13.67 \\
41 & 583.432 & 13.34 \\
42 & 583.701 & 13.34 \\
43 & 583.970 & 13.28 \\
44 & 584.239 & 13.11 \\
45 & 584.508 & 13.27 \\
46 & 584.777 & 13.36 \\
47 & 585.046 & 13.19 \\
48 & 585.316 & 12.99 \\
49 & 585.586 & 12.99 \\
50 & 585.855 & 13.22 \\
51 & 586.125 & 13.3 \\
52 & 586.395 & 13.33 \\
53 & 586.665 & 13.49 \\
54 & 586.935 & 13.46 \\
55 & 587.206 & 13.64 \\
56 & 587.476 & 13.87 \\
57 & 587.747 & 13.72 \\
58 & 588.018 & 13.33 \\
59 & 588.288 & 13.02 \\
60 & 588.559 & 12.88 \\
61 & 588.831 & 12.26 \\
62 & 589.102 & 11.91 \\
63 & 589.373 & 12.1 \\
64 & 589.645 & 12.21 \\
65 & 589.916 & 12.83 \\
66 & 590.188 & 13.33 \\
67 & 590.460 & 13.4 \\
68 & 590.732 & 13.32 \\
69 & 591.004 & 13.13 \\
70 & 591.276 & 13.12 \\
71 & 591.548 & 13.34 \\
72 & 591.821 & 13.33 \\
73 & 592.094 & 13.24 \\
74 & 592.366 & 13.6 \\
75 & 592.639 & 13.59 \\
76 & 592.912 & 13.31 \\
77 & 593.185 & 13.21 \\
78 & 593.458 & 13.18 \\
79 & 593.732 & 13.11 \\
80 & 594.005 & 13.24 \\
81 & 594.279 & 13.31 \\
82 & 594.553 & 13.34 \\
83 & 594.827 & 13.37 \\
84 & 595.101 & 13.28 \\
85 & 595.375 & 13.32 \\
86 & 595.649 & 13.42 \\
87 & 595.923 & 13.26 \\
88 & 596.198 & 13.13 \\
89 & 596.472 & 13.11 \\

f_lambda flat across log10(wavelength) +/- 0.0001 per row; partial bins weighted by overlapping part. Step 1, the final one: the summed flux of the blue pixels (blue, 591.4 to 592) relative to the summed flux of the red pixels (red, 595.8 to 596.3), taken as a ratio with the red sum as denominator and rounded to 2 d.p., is 1.01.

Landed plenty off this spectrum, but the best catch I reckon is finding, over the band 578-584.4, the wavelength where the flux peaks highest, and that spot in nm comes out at 580.752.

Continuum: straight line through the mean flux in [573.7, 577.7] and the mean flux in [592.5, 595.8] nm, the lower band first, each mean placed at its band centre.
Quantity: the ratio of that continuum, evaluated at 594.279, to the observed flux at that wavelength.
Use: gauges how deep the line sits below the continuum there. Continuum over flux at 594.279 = 1.00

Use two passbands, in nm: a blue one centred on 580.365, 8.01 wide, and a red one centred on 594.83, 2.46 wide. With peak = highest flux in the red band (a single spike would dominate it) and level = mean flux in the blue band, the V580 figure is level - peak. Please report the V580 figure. 0.3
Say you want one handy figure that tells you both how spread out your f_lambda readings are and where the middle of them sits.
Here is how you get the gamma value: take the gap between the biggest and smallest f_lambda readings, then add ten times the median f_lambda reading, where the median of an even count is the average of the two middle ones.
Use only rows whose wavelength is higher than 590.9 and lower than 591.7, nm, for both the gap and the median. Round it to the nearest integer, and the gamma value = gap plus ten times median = 132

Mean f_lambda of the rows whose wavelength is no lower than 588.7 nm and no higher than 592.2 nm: 12.9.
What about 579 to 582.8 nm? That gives 13.7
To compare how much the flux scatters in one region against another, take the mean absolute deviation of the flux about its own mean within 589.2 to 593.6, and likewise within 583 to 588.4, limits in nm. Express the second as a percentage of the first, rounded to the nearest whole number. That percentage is 62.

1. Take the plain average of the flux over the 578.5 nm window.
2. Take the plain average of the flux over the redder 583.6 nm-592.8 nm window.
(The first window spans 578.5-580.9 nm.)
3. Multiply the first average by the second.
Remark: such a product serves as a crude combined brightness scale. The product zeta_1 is 181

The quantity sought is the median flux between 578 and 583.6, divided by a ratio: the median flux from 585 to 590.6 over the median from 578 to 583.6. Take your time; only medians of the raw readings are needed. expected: 14.1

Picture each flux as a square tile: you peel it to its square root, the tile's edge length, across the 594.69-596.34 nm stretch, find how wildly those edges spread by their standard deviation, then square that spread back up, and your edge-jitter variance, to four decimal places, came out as 0.0002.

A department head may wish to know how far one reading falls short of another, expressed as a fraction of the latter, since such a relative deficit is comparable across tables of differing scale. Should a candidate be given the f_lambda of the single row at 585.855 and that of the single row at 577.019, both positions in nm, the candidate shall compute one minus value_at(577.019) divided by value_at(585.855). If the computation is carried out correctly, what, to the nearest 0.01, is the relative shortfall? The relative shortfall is -0.07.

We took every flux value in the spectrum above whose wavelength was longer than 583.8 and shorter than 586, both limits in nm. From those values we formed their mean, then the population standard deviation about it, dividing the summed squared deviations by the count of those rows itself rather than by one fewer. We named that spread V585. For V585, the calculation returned 0.13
